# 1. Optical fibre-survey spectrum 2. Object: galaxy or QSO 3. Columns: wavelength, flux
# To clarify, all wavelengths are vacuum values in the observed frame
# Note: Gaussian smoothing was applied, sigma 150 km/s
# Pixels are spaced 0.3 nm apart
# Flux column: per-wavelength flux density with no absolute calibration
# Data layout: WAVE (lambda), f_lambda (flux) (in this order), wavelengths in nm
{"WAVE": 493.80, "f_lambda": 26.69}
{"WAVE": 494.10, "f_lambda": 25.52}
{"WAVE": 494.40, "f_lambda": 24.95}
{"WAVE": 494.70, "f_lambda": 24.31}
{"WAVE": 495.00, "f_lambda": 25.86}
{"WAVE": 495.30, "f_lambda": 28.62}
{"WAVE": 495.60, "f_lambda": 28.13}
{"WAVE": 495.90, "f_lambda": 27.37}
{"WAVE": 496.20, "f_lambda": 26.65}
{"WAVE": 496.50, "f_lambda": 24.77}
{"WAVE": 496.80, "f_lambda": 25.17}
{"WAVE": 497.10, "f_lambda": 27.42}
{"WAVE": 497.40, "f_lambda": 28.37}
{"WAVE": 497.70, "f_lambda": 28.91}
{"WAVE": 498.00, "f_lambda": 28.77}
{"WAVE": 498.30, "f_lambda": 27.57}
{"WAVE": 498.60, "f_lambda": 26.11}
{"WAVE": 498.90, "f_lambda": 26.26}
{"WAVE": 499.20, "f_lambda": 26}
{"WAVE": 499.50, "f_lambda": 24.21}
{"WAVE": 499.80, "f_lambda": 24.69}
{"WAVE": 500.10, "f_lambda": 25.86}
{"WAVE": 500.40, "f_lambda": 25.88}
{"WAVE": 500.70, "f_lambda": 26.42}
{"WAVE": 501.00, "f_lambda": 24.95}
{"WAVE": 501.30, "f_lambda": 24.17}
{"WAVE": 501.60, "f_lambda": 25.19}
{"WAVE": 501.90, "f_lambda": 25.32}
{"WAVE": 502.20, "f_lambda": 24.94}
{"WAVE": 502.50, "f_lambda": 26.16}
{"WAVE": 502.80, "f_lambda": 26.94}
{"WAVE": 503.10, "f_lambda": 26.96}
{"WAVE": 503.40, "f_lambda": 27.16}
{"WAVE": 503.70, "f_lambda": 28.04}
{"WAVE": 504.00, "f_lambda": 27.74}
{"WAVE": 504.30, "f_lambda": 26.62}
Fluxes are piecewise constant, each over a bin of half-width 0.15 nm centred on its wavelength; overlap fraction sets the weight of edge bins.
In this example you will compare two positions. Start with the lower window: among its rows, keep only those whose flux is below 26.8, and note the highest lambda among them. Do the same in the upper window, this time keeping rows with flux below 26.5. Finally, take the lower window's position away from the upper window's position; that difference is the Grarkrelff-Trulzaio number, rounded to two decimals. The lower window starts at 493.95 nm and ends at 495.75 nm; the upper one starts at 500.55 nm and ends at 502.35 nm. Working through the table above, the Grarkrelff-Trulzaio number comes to 7.20 nm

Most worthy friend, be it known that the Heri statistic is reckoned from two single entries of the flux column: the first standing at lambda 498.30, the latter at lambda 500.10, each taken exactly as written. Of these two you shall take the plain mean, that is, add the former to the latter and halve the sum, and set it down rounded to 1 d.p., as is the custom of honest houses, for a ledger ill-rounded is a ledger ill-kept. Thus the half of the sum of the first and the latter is 26.7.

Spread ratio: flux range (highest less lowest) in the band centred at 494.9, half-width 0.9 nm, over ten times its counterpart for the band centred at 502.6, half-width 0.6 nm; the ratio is 0.21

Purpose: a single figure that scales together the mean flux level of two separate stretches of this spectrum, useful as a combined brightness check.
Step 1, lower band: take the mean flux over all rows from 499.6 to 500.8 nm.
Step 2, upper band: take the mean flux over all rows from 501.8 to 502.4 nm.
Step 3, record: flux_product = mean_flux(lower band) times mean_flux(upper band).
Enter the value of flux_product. 646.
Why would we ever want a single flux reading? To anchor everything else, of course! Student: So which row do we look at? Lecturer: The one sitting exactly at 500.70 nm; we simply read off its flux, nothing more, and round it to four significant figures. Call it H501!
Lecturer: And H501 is 26.42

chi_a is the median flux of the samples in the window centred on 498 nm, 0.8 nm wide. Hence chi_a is 28.8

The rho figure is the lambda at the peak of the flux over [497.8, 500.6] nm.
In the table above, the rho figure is 498.00 nm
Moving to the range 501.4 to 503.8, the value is 503.70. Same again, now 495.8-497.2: 497.10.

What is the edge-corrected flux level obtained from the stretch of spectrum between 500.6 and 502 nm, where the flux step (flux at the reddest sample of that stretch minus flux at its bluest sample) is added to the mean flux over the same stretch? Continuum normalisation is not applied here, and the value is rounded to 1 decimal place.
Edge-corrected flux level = 24.1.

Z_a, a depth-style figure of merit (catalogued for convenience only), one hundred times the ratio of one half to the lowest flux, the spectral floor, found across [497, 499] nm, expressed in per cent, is 1.91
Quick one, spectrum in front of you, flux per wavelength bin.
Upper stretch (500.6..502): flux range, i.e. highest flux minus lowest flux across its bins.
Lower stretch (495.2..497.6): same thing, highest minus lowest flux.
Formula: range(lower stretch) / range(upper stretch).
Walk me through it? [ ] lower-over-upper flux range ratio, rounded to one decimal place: 1.7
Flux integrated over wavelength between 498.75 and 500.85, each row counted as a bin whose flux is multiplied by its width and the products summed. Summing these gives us 53.8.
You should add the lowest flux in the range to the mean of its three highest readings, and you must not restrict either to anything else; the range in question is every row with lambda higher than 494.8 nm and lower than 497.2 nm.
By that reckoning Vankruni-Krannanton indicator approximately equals 52.8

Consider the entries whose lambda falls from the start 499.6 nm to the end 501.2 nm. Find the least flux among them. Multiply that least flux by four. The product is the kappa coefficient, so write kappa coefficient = 99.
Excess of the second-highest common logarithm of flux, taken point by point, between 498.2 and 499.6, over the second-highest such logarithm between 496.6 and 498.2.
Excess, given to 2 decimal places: -0.04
